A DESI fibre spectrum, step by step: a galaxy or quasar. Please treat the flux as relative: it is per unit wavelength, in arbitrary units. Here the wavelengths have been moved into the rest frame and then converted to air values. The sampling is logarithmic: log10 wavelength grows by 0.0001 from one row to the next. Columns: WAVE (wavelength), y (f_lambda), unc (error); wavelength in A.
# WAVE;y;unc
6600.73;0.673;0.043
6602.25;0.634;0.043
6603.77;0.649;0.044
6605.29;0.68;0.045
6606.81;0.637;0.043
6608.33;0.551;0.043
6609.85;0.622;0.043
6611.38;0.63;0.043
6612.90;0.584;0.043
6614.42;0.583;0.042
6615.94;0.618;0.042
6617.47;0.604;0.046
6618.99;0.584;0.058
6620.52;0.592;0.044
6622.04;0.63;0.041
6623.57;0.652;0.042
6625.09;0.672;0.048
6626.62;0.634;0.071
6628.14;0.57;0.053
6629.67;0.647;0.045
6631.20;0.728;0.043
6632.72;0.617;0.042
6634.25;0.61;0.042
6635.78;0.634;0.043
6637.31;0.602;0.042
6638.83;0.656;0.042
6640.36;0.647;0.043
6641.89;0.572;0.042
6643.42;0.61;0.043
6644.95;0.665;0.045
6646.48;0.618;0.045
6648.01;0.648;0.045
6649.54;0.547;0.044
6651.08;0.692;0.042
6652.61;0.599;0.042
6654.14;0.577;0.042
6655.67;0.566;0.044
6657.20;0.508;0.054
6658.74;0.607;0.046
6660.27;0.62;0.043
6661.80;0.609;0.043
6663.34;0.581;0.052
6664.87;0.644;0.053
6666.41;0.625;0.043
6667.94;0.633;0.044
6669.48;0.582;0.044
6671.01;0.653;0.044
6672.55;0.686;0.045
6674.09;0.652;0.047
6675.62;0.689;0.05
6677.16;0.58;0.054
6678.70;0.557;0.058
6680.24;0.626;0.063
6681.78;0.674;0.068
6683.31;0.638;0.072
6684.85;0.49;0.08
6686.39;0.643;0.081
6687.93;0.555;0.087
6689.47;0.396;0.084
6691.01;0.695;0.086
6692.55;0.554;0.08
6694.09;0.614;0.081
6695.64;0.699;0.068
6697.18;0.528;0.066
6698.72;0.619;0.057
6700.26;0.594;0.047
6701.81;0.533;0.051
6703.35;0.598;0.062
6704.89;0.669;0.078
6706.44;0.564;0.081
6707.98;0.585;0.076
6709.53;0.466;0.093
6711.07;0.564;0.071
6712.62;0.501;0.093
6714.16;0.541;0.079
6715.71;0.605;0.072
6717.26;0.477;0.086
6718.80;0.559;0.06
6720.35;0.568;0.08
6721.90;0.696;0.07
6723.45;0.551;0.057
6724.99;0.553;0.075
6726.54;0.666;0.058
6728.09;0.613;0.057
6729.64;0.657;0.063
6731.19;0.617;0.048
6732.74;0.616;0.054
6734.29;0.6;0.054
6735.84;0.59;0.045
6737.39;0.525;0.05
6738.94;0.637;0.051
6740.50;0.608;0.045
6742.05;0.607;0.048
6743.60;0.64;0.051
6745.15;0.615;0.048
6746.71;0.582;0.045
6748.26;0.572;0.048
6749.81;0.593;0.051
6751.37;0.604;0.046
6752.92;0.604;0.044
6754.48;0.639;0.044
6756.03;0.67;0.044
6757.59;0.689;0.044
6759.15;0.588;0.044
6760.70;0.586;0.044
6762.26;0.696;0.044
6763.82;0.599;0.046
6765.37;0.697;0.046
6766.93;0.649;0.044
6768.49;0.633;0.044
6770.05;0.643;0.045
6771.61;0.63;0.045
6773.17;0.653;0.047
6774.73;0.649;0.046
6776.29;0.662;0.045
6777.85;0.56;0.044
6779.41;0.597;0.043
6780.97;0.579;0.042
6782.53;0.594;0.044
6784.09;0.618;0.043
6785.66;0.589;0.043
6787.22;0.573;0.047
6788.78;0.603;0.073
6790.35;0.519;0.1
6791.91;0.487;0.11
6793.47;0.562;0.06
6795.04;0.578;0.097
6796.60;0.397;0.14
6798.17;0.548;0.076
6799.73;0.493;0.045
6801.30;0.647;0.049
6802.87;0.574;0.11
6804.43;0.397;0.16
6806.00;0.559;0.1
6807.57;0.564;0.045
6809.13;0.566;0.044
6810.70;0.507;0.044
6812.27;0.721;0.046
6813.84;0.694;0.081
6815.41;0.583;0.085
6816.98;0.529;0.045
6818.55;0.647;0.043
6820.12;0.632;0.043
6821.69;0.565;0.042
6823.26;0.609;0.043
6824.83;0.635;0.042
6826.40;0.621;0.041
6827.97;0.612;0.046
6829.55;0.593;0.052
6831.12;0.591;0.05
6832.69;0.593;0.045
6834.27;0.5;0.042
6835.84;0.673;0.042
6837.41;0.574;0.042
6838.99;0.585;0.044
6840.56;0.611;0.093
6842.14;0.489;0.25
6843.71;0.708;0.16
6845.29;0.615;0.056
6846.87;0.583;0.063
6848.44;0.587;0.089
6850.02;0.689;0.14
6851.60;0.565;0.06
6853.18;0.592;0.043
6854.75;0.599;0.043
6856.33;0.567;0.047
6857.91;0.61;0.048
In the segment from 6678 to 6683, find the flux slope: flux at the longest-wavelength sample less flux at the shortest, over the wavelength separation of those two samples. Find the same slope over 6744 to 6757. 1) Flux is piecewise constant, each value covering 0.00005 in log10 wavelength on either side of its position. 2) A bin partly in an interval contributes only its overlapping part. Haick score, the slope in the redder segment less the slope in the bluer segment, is -0.033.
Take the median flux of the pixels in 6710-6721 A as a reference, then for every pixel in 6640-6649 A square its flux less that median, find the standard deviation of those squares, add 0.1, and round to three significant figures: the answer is 0.104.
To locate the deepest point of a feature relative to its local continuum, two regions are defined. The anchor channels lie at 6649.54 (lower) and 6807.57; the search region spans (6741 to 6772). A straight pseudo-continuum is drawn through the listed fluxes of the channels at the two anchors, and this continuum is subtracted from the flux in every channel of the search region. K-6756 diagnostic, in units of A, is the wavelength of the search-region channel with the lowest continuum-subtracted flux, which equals 6748.26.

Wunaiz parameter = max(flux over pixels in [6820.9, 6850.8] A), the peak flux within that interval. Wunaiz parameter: 0.708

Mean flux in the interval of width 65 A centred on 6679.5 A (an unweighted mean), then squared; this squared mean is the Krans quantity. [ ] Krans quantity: 0.359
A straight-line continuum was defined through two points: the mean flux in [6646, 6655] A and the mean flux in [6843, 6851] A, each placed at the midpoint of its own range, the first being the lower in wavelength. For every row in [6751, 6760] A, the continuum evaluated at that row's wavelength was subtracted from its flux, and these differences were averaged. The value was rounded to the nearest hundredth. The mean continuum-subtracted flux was 0.01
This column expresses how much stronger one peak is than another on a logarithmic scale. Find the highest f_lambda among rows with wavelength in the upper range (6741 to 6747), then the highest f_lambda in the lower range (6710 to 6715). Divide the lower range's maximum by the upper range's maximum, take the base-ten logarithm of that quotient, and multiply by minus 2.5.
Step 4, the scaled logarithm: 0.14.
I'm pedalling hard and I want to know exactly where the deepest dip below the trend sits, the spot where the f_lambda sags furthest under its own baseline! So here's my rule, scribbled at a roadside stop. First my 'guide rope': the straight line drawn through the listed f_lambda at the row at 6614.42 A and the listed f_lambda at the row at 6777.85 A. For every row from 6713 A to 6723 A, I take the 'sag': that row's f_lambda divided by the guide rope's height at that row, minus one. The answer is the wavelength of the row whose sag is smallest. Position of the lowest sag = 6717.26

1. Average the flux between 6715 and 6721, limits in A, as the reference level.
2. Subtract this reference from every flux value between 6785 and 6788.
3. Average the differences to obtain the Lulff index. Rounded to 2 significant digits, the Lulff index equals 0.029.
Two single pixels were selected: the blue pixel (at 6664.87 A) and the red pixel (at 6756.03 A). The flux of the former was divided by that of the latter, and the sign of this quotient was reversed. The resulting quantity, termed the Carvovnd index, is -0.96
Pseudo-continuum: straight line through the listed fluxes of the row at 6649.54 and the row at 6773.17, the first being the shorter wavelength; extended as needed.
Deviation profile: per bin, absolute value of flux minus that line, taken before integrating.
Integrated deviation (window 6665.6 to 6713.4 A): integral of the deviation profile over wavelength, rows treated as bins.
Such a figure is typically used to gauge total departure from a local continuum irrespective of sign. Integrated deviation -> 3.1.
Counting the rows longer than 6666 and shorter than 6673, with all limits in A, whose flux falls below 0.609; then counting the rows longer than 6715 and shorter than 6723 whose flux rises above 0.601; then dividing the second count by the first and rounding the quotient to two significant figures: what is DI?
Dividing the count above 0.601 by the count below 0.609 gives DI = 2.0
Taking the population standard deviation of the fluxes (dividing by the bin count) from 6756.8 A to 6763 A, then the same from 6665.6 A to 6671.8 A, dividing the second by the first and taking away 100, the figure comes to -99.5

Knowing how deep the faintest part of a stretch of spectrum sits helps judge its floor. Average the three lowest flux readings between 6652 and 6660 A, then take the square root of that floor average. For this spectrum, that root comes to 0.742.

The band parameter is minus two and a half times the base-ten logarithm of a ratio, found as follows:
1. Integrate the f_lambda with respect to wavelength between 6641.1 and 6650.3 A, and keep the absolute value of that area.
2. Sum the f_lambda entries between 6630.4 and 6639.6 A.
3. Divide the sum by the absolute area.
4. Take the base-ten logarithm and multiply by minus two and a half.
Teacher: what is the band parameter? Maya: 0.41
